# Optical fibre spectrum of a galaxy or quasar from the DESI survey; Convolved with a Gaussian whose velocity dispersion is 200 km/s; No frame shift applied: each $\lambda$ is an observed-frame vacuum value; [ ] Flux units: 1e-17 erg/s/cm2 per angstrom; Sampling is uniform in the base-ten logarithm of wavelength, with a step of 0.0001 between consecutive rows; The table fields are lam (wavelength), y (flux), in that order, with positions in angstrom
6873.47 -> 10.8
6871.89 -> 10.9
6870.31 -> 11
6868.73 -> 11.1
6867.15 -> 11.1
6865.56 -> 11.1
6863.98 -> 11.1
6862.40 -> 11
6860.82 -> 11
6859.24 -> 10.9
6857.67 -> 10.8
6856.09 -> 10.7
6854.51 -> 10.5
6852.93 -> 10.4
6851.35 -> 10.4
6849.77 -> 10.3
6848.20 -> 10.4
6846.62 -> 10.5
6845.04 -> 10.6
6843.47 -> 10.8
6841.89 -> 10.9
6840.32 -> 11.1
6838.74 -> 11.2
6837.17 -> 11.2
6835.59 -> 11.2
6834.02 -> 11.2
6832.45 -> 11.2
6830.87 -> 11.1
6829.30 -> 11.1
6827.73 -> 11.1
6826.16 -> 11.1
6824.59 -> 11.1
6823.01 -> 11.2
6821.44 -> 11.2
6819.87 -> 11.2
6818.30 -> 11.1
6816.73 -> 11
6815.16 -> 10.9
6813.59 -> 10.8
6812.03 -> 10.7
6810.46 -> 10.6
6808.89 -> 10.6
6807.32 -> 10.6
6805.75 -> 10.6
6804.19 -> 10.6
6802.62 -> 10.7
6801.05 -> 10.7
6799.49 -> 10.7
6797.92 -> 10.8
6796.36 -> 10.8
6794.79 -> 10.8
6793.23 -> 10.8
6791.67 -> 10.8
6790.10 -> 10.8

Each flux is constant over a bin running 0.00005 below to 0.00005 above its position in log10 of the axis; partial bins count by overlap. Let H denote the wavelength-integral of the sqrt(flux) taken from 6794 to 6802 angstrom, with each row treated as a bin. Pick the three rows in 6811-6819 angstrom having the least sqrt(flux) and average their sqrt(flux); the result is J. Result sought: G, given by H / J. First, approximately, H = 26.2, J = 3.29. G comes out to 7.99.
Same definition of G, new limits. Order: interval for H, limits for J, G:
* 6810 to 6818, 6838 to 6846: 8.03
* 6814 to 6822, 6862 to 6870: 8.00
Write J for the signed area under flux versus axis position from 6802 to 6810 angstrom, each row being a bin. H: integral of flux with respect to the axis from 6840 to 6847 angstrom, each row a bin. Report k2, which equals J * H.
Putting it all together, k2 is 6406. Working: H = 75.5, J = 84.9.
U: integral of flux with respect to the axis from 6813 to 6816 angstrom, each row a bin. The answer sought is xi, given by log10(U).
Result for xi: 1.51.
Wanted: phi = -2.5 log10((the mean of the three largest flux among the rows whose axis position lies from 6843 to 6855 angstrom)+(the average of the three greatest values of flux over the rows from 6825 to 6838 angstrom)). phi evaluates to -3.348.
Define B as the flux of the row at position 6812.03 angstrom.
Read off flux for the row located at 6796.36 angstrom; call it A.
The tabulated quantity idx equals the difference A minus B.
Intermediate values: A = 10.8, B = 10.7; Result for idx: 0.10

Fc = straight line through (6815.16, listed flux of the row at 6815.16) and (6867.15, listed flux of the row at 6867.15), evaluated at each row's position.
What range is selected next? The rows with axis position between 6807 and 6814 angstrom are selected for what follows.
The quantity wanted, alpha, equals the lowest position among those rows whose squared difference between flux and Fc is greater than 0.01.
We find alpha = 6807.32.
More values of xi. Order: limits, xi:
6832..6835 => 1.53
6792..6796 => 1.64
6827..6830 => 1.52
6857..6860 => 1.51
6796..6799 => 1.51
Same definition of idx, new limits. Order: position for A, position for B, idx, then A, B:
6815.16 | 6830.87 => -0.20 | 10.9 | 11.1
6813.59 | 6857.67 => 0.00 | 10.8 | 10.8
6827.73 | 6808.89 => 0.50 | 11.1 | 10.6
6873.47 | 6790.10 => 0.00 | 10.8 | 10.8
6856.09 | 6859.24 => -0.20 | 10.7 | 10.9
